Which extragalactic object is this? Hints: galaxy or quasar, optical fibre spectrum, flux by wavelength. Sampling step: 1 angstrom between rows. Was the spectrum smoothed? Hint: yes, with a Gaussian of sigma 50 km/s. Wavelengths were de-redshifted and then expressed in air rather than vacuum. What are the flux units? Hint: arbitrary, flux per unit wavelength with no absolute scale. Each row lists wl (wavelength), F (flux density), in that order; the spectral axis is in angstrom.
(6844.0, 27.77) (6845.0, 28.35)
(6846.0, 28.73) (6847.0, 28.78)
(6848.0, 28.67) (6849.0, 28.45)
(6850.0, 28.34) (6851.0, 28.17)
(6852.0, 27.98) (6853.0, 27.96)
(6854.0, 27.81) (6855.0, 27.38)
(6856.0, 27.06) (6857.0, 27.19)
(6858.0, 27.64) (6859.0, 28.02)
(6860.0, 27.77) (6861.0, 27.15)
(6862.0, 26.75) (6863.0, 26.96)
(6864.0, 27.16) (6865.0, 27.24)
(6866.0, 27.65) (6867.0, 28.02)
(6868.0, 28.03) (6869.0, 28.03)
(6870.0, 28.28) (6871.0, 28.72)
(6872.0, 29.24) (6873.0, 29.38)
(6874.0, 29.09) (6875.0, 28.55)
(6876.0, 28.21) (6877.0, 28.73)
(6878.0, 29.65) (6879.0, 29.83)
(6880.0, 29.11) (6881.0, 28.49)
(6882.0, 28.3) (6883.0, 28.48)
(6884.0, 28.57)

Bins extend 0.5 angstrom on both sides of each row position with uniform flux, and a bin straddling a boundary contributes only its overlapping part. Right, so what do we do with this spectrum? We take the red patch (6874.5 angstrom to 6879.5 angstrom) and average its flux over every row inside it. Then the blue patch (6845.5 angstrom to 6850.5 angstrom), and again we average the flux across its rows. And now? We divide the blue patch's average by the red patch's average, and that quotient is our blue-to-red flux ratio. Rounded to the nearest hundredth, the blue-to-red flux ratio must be 0.99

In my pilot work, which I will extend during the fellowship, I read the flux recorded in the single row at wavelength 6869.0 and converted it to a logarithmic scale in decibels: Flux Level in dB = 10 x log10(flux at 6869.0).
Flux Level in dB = 14.48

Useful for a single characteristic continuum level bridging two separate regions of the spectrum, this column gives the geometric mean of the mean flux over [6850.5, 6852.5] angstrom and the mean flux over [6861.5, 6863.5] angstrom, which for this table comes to 27.5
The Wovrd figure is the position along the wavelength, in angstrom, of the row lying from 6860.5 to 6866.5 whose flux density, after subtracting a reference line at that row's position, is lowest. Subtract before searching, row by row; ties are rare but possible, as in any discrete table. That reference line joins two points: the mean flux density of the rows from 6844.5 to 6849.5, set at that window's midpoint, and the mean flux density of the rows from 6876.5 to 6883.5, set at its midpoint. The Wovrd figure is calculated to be 6862.0 angstrom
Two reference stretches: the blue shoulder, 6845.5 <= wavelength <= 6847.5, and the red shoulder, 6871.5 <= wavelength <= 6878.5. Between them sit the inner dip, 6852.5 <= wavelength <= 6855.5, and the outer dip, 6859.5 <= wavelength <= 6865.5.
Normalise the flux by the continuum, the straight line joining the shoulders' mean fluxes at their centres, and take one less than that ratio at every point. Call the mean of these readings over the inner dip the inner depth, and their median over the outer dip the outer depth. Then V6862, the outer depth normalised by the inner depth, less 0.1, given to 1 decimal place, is 1.5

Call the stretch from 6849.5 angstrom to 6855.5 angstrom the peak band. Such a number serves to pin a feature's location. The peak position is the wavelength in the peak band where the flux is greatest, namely 6850.0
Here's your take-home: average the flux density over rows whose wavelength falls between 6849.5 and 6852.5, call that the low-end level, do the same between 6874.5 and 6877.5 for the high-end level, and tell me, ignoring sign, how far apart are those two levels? 0.3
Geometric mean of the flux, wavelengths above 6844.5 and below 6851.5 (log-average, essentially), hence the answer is 28.5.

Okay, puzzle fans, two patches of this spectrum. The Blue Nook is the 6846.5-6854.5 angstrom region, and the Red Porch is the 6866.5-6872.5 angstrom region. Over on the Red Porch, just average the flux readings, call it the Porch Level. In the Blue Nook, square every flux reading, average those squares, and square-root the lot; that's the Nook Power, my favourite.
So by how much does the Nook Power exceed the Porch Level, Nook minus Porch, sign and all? -0.11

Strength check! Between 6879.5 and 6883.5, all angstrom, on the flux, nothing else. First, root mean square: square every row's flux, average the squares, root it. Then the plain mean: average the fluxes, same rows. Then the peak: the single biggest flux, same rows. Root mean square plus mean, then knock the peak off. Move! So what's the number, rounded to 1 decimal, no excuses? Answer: 28.1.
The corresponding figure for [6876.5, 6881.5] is 28.5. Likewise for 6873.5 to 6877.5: 28.2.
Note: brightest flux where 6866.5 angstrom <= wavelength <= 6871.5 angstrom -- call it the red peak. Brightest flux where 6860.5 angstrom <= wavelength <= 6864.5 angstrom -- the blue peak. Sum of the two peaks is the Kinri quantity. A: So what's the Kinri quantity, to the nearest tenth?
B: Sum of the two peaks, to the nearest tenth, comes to 55.9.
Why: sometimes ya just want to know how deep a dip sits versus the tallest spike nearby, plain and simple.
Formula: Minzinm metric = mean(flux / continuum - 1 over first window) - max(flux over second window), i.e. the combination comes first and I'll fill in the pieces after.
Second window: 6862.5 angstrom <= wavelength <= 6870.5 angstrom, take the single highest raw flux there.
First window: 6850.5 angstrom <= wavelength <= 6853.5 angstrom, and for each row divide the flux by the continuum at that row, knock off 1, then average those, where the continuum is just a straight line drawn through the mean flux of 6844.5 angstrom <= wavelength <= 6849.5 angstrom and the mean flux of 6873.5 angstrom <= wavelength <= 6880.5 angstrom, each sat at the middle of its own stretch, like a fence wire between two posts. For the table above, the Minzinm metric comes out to -28.3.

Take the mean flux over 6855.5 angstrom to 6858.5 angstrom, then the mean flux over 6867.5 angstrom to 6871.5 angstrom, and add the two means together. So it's 55.6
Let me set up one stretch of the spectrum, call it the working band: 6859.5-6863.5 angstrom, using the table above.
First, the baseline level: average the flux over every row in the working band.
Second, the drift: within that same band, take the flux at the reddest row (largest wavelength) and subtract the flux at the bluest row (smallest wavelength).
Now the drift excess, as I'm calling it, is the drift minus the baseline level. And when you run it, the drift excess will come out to -28.0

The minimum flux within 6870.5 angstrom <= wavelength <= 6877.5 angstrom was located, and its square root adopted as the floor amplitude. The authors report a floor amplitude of 5.31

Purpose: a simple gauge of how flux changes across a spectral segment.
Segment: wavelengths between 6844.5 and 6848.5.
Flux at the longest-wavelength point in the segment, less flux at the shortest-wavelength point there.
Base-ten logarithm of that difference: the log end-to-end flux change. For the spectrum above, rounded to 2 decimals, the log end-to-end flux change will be -0.49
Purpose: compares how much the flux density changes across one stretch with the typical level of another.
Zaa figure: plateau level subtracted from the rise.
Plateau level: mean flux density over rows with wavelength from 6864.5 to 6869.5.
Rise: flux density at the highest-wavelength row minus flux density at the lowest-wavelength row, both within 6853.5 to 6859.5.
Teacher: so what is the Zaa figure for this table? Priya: -27.6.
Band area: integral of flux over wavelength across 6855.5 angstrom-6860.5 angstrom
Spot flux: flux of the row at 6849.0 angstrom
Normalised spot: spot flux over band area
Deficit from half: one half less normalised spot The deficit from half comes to 0.29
